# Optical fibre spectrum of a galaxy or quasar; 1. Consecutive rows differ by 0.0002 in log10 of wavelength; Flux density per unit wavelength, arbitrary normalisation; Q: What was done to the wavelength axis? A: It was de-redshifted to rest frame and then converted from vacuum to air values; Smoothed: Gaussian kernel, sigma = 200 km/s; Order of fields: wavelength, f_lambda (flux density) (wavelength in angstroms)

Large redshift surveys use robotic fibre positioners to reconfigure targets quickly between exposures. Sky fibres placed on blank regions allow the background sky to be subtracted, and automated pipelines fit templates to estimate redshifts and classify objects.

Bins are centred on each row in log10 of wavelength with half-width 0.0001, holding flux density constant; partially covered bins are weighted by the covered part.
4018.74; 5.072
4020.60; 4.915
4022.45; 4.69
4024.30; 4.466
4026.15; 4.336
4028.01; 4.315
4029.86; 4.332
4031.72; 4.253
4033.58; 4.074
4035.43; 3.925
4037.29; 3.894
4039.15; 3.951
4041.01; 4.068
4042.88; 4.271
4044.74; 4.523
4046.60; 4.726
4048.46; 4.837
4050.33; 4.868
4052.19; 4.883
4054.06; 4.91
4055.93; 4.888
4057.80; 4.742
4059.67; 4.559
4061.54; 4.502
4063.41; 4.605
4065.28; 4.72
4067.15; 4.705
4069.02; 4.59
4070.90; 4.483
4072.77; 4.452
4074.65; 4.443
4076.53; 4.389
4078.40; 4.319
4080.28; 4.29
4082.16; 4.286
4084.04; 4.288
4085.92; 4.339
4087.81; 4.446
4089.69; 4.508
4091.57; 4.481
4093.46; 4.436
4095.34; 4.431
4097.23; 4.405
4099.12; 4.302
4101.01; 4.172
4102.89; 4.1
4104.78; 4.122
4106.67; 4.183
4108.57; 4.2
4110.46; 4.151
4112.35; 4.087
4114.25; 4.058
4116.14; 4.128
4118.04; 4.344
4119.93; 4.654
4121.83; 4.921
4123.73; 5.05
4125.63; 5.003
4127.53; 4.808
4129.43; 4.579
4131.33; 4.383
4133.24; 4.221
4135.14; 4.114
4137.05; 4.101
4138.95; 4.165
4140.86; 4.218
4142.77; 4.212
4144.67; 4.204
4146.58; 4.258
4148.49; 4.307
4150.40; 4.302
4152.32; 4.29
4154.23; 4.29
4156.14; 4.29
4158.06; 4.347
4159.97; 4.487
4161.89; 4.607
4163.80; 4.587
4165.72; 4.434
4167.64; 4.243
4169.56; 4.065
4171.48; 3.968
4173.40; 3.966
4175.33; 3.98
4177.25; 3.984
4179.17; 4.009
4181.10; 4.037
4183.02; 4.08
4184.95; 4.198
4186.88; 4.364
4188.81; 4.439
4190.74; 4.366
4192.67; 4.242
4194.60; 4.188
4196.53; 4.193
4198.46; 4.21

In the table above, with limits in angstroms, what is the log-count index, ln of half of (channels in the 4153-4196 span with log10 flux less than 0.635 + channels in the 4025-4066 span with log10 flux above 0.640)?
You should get 2.56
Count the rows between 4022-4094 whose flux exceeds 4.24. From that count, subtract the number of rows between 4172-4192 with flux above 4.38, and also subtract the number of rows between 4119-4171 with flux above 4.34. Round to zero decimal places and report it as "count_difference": 21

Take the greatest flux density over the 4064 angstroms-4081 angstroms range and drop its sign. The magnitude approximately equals 4.7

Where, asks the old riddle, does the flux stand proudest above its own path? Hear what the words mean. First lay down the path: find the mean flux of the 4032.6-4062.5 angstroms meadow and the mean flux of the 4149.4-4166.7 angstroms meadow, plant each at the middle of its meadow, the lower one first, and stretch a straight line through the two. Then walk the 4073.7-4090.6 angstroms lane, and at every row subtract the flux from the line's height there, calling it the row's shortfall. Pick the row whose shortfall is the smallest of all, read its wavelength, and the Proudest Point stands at 4089.69 angstroms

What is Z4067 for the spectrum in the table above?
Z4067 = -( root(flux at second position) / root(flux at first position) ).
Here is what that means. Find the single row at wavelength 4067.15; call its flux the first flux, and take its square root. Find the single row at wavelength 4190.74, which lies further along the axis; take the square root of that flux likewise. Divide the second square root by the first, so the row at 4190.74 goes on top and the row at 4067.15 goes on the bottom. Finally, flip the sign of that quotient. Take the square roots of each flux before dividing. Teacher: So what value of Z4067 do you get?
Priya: -0.96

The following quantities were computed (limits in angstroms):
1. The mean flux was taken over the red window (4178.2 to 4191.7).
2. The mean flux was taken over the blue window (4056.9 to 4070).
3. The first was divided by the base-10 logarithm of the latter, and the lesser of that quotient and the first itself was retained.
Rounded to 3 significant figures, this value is 4.21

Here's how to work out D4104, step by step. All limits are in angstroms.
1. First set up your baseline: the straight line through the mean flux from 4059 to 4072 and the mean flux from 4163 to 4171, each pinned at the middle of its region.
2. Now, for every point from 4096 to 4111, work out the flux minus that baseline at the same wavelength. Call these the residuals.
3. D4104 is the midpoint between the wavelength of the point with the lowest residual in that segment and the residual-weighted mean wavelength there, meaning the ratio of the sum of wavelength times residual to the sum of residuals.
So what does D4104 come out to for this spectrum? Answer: 4103.7 angstroms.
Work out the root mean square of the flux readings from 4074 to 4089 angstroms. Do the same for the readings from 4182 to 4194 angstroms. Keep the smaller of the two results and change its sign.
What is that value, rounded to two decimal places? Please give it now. -4.28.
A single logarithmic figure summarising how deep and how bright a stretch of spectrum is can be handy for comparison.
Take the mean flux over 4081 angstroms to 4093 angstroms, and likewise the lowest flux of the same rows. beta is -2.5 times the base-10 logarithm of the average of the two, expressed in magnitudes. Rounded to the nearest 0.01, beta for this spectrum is -1.59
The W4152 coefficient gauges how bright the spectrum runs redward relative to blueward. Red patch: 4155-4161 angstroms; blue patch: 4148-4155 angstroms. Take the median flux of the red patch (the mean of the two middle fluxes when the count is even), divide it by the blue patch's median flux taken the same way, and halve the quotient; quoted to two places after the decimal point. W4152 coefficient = 0.51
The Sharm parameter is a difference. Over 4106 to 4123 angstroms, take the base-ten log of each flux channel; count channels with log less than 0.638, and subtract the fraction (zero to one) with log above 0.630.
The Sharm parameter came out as 6.7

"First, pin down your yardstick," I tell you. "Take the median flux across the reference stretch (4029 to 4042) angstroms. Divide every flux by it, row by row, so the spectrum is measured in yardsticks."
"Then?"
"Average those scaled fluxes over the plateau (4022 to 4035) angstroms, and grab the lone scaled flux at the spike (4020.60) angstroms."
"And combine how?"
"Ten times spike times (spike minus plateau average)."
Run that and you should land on 1.7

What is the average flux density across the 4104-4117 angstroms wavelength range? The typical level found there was 4.13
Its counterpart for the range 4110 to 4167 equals 4.39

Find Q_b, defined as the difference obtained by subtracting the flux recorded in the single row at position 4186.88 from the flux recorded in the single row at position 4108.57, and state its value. -0.16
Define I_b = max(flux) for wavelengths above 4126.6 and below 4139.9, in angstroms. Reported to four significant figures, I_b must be 4.808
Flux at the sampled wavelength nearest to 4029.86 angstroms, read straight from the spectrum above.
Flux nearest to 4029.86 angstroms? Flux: 4.332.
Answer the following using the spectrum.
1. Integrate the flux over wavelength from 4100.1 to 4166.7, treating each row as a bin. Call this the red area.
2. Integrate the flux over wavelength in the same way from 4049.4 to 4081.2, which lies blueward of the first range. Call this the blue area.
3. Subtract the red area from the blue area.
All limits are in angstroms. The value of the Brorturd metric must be -143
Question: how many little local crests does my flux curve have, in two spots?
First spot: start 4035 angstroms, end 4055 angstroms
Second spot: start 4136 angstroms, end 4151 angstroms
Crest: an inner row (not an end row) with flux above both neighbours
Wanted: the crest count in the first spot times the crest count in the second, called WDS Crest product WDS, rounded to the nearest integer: 0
